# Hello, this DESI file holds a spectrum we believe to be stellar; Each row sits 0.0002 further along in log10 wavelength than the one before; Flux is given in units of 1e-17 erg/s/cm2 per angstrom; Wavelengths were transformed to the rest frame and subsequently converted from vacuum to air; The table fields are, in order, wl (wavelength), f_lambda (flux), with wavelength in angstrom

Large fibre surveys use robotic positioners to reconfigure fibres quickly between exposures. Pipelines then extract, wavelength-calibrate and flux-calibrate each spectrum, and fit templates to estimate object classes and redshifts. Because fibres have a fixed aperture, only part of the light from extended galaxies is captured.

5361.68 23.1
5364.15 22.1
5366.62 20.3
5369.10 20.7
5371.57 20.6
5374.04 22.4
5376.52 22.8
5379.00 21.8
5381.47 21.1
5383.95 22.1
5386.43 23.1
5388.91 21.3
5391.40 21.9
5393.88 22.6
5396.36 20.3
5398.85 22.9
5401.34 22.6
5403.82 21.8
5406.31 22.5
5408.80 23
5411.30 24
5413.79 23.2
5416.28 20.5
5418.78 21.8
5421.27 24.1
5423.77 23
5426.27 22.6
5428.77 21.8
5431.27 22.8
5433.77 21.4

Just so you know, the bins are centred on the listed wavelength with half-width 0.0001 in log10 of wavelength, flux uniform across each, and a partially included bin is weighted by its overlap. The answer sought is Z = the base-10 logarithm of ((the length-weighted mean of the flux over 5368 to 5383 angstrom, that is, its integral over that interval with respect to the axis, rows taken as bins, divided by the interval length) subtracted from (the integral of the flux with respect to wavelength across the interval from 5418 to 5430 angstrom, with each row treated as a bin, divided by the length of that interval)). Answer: 0.04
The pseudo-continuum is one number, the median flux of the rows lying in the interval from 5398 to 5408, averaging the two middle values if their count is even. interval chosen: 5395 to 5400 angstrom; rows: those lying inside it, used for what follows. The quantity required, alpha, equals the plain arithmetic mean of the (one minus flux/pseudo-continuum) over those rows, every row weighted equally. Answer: 0.042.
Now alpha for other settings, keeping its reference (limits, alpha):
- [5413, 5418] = 0.031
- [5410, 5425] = -0.010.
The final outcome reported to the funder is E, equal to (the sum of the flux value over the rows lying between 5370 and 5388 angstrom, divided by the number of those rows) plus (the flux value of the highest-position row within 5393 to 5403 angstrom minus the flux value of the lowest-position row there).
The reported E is 22.0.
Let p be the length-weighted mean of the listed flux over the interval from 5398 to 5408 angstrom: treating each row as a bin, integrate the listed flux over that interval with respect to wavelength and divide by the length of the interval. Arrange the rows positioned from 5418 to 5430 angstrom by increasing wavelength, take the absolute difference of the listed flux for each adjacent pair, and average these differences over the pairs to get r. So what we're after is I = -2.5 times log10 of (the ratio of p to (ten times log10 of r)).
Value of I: -3.9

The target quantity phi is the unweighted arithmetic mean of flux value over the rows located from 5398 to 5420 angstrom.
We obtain 22.5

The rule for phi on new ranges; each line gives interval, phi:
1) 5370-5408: 22.0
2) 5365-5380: 21.4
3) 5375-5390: 22.0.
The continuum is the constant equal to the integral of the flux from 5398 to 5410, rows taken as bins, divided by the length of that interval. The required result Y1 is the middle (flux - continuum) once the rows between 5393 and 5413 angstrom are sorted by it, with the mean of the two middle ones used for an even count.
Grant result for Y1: 0.0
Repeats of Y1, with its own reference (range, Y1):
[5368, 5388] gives -0.6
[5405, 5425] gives 0.4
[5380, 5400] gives -0.6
